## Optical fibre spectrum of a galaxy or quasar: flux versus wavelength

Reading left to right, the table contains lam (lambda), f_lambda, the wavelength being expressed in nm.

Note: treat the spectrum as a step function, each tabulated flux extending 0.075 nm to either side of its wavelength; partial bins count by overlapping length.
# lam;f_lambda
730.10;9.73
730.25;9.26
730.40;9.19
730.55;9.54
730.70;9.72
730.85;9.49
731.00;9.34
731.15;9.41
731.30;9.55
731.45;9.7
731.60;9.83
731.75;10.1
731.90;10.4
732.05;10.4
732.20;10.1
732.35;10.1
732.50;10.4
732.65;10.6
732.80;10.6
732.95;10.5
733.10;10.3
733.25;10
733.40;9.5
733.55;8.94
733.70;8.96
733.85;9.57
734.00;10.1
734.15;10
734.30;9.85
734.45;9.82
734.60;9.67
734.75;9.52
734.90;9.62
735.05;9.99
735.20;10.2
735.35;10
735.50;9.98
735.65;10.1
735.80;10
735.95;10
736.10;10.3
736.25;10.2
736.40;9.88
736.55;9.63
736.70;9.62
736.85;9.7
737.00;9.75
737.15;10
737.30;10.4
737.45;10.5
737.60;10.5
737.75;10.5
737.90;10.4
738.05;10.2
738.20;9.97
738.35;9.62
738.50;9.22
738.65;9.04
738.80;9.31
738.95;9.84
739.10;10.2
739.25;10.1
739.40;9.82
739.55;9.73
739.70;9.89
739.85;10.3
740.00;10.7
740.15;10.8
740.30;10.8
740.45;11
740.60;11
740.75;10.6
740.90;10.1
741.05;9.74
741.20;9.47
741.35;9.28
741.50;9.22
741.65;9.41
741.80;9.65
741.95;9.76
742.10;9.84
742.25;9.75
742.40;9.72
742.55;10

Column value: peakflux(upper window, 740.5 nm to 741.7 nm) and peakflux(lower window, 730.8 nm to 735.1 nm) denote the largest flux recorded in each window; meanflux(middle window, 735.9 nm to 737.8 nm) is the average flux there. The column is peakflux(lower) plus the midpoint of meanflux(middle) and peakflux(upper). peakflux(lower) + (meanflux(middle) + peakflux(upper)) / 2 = 21.1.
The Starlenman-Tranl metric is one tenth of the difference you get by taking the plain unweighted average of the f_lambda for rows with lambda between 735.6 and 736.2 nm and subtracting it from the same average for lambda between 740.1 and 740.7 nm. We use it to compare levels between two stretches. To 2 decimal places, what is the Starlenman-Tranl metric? 0.08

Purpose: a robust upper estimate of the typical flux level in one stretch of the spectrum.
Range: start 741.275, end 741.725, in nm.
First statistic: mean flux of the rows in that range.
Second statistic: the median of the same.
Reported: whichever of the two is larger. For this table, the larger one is 9.3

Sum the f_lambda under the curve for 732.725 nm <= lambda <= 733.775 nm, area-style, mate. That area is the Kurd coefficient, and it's 10.3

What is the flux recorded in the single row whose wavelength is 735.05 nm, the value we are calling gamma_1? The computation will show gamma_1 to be 9.99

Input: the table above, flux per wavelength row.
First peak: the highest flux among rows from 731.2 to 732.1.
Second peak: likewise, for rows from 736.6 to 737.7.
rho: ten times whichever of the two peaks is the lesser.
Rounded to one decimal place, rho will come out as 104.0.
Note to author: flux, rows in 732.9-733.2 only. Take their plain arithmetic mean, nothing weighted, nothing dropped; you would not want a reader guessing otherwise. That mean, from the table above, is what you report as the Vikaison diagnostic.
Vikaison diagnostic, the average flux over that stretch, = 10.4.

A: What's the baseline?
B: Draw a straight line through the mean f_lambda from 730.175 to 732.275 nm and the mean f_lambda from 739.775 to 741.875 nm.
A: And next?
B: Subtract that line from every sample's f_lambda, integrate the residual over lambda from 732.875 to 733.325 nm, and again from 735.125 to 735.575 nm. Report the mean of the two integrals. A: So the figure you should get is 0.14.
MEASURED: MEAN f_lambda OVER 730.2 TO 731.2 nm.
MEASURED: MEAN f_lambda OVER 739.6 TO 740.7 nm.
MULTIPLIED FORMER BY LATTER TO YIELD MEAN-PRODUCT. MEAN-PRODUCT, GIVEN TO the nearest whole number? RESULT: 100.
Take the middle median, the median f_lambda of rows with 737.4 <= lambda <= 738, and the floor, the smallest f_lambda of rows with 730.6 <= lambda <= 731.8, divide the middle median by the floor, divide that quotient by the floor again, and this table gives 0.120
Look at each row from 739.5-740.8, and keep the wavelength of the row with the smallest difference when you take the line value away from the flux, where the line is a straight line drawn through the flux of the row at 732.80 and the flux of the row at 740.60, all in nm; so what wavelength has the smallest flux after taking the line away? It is 739.55 nm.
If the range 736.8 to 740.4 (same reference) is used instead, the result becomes 738.65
